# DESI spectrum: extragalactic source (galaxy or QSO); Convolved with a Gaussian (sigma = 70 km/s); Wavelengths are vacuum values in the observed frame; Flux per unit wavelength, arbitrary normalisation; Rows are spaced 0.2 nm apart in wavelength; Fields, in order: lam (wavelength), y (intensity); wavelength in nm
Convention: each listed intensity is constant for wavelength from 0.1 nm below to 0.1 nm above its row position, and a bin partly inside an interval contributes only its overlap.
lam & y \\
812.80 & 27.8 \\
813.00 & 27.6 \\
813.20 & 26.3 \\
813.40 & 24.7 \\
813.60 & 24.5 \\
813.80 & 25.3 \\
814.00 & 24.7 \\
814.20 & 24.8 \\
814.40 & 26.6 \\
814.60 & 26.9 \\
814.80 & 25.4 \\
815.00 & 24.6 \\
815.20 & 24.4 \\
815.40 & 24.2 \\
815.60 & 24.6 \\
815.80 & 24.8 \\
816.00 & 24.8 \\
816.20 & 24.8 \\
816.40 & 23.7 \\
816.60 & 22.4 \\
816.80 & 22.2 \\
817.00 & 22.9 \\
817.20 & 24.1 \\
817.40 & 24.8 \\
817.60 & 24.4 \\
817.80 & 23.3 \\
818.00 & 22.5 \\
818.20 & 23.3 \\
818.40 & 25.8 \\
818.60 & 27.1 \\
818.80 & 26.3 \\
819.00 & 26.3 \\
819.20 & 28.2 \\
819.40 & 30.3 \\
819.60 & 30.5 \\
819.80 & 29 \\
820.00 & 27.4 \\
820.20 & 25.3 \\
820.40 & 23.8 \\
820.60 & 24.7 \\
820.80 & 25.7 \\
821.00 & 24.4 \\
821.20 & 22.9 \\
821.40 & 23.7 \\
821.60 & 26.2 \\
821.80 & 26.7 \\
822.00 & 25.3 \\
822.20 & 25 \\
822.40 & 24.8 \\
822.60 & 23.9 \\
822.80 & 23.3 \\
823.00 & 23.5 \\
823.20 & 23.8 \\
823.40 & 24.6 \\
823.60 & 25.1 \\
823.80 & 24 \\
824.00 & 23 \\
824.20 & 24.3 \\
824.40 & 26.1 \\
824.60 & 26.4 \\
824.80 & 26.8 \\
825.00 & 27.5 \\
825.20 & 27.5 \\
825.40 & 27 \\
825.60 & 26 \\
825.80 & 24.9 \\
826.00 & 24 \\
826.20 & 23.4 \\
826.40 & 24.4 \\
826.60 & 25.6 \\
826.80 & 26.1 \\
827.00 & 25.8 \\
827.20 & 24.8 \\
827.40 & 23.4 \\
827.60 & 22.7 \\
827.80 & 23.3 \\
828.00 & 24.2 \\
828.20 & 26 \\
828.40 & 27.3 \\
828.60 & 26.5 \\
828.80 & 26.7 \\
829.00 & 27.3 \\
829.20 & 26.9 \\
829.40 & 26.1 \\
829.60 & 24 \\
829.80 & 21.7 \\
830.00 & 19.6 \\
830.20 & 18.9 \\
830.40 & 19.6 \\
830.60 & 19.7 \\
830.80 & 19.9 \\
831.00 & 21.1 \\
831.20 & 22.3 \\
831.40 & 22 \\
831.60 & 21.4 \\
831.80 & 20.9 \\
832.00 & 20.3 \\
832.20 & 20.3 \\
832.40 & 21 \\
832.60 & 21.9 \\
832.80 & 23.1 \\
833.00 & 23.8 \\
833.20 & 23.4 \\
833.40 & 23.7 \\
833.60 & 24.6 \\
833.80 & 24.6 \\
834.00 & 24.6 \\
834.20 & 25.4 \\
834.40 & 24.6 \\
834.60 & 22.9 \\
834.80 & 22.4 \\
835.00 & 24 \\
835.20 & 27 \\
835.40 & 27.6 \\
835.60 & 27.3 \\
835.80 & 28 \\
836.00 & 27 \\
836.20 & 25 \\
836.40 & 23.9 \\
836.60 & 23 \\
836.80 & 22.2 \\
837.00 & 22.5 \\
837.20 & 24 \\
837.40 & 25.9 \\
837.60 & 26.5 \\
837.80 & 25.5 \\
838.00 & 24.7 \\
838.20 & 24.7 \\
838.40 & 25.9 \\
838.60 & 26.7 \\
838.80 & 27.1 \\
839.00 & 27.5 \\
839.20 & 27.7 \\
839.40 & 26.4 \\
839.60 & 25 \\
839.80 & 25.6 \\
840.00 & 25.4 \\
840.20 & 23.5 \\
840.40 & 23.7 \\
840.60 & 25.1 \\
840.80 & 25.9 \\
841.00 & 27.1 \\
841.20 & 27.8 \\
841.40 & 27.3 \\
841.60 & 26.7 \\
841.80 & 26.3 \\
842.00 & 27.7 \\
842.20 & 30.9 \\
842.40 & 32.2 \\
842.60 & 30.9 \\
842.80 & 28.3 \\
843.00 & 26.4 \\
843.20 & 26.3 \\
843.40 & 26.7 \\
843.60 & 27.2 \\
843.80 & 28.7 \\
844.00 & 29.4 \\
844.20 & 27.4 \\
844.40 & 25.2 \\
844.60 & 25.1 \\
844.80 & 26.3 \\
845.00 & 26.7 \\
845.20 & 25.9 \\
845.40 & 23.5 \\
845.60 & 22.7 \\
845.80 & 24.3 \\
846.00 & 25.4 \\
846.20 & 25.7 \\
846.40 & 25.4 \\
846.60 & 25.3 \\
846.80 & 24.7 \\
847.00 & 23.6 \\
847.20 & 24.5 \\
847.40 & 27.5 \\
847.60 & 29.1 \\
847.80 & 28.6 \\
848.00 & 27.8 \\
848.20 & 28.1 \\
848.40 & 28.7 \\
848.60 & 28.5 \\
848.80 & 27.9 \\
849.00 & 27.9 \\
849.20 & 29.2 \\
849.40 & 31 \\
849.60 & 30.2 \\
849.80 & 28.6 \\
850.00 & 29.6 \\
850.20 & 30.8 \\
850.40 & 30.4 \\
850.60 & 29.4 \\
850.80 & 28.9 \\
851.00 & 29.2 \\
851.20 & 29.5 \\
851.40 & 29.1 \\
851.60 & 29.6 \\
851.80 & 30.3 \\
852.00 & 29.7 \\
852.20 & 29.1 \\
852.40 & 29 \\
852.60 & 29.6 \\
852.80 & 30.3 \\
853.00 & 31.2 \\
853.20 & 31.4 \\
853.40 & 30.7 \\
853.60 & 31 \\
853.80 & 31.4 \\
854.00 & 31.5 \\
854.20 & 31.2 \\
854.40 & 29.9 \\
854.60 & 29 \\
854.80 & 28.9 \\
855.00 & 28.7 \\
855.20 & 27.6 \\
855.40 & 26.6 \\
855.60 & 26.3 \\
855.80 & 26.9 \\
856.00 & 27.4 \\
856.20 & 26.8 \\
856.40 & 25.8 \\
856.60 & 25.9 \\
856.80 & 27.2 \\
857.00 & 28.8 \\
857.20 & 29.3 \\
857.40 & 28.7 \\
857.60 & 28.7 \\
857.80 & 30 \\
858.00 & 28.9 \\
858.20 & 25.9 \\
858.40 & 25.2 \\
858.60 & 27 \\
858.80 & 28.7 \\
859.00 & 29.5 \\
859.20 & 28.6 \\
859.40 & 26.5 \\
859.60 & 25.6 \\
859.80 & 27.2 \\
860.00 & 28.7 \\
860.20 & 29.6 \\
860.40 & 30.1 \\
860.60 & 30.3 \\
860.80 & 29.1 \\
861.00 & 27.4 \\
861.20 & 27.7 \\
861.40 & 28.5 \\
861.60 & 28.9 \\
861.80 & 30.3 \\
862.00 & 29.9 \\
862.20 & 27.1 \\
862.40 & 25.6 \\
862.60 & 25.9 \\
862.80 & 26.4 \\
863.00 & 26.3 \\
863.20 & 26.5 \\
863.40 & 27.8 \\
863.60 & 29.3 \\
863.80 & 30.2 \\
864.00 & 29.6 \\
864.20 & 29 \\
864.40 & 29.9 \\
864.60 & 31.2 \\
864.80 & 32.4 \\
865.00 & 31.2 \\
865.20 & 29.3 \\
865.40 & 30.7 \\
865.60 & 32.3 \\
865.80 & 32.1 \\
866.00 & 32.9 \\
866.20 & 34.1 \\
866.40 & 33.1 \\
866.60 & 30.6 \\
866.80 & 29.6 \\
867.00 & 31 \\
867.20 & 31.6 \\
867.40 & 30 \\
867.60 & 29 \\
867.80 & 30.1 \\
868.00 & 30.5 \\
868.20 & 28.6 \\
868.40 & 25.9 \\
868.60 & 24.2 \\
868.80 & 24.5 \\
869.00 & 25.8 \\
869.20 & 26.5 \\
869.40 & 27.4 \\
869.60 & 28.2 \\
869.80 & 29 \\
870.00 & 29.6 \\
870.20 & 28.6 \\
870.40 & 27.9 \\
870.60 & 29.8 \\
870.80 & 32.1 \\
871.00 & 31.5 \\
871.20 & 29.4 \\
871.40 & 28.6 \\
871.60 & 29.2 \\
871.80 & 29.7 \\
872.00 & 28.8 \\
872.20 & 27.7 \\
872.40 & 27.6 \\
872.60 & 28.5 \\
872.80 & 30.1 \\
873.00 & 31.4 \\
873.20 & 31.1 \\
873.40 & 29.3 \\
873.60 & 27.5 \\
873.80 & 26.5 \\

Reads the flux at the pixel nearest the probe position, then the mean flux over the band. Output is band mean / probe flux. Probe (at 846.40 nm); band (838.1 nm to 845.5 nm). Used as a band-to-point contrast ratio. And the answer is 1.05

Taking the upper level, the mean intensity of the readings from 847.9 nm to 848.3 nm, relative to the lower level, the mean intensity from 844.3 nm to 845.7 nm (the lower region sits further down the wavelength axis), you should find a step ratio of 1.12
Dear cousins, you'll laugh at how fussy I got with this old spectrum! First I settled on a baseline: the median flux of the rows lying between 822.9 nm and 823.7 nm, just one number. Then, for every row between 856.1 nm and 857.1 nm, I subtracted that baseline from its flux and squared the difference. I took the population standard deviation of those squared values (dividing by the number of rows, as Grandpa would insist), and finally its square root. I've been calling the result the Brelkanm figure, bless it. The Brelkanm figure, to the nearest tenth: 2.6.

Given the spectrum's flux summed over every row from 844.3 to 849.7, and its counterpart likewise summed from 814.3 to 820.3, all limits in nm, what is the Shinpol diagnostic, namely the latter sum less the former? 42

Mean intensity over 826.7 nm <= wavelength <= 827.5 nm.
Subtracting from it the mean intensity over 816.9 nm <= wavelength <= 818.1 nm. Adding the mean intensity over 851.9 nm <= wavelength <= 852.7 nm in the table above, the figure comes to 30.7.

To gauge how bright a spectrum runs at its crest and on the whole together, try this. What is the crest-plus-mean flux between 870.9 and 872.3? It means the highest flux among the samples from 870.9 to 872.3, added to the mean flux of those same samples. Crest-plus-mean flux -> 61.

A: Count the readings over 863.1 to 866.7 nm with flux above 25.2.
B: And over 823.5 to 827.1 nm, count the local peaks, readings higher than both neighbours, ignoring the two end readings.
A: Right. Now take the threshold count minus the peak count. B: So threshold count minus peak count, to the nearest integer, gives 17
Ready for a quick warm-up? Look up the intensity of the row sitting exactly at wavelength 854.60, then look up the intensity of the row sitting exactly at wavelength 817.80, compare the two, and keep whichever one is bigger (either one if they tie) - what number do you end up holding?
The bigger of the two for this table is 29.0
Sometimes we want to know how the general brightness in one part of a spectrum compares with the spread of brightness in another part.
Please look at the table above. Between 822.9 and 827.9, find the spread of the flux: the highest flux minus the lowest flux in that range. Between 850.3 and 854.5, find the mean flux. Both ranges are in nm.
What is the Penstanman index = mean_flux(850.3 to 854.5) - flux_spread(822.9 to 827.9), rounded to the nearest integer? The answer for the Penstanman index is 25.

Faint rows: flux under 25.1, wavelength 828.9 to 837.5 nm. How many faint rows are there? 33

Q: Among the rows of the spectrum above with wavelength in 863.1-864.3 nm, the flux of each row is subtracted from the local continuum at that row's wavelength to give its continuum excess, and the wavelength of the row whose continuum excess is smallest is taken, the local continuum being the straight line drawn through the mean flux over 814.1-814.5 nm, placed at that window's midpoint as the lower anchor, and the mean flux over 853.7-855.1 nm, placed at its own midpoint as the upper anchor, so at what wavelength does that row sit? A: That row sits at 863.80 nm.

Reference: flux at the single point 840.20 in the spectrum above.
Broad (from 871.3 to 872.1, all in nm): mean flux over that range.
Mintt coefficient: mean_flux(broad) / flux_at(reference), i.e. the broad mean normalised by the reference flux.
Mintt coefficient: 1.24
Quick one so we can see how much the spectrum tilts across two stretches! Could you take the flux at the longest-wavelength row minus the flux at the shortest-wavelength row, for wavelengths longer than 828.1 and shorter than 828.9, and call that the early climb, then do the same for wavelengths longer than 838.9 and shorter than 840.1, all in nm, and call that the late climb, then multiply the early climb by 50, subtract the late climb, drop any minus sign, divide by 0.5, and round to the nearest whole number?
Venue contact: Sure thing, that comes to 74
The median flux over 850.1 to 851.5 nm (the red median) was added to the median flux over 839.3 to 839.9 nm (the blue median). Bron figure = 55.0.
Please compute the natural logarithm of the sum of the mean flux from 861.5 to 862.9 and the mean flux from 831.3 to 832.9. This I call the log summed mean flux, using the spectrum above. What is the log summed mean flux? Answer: 3.89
